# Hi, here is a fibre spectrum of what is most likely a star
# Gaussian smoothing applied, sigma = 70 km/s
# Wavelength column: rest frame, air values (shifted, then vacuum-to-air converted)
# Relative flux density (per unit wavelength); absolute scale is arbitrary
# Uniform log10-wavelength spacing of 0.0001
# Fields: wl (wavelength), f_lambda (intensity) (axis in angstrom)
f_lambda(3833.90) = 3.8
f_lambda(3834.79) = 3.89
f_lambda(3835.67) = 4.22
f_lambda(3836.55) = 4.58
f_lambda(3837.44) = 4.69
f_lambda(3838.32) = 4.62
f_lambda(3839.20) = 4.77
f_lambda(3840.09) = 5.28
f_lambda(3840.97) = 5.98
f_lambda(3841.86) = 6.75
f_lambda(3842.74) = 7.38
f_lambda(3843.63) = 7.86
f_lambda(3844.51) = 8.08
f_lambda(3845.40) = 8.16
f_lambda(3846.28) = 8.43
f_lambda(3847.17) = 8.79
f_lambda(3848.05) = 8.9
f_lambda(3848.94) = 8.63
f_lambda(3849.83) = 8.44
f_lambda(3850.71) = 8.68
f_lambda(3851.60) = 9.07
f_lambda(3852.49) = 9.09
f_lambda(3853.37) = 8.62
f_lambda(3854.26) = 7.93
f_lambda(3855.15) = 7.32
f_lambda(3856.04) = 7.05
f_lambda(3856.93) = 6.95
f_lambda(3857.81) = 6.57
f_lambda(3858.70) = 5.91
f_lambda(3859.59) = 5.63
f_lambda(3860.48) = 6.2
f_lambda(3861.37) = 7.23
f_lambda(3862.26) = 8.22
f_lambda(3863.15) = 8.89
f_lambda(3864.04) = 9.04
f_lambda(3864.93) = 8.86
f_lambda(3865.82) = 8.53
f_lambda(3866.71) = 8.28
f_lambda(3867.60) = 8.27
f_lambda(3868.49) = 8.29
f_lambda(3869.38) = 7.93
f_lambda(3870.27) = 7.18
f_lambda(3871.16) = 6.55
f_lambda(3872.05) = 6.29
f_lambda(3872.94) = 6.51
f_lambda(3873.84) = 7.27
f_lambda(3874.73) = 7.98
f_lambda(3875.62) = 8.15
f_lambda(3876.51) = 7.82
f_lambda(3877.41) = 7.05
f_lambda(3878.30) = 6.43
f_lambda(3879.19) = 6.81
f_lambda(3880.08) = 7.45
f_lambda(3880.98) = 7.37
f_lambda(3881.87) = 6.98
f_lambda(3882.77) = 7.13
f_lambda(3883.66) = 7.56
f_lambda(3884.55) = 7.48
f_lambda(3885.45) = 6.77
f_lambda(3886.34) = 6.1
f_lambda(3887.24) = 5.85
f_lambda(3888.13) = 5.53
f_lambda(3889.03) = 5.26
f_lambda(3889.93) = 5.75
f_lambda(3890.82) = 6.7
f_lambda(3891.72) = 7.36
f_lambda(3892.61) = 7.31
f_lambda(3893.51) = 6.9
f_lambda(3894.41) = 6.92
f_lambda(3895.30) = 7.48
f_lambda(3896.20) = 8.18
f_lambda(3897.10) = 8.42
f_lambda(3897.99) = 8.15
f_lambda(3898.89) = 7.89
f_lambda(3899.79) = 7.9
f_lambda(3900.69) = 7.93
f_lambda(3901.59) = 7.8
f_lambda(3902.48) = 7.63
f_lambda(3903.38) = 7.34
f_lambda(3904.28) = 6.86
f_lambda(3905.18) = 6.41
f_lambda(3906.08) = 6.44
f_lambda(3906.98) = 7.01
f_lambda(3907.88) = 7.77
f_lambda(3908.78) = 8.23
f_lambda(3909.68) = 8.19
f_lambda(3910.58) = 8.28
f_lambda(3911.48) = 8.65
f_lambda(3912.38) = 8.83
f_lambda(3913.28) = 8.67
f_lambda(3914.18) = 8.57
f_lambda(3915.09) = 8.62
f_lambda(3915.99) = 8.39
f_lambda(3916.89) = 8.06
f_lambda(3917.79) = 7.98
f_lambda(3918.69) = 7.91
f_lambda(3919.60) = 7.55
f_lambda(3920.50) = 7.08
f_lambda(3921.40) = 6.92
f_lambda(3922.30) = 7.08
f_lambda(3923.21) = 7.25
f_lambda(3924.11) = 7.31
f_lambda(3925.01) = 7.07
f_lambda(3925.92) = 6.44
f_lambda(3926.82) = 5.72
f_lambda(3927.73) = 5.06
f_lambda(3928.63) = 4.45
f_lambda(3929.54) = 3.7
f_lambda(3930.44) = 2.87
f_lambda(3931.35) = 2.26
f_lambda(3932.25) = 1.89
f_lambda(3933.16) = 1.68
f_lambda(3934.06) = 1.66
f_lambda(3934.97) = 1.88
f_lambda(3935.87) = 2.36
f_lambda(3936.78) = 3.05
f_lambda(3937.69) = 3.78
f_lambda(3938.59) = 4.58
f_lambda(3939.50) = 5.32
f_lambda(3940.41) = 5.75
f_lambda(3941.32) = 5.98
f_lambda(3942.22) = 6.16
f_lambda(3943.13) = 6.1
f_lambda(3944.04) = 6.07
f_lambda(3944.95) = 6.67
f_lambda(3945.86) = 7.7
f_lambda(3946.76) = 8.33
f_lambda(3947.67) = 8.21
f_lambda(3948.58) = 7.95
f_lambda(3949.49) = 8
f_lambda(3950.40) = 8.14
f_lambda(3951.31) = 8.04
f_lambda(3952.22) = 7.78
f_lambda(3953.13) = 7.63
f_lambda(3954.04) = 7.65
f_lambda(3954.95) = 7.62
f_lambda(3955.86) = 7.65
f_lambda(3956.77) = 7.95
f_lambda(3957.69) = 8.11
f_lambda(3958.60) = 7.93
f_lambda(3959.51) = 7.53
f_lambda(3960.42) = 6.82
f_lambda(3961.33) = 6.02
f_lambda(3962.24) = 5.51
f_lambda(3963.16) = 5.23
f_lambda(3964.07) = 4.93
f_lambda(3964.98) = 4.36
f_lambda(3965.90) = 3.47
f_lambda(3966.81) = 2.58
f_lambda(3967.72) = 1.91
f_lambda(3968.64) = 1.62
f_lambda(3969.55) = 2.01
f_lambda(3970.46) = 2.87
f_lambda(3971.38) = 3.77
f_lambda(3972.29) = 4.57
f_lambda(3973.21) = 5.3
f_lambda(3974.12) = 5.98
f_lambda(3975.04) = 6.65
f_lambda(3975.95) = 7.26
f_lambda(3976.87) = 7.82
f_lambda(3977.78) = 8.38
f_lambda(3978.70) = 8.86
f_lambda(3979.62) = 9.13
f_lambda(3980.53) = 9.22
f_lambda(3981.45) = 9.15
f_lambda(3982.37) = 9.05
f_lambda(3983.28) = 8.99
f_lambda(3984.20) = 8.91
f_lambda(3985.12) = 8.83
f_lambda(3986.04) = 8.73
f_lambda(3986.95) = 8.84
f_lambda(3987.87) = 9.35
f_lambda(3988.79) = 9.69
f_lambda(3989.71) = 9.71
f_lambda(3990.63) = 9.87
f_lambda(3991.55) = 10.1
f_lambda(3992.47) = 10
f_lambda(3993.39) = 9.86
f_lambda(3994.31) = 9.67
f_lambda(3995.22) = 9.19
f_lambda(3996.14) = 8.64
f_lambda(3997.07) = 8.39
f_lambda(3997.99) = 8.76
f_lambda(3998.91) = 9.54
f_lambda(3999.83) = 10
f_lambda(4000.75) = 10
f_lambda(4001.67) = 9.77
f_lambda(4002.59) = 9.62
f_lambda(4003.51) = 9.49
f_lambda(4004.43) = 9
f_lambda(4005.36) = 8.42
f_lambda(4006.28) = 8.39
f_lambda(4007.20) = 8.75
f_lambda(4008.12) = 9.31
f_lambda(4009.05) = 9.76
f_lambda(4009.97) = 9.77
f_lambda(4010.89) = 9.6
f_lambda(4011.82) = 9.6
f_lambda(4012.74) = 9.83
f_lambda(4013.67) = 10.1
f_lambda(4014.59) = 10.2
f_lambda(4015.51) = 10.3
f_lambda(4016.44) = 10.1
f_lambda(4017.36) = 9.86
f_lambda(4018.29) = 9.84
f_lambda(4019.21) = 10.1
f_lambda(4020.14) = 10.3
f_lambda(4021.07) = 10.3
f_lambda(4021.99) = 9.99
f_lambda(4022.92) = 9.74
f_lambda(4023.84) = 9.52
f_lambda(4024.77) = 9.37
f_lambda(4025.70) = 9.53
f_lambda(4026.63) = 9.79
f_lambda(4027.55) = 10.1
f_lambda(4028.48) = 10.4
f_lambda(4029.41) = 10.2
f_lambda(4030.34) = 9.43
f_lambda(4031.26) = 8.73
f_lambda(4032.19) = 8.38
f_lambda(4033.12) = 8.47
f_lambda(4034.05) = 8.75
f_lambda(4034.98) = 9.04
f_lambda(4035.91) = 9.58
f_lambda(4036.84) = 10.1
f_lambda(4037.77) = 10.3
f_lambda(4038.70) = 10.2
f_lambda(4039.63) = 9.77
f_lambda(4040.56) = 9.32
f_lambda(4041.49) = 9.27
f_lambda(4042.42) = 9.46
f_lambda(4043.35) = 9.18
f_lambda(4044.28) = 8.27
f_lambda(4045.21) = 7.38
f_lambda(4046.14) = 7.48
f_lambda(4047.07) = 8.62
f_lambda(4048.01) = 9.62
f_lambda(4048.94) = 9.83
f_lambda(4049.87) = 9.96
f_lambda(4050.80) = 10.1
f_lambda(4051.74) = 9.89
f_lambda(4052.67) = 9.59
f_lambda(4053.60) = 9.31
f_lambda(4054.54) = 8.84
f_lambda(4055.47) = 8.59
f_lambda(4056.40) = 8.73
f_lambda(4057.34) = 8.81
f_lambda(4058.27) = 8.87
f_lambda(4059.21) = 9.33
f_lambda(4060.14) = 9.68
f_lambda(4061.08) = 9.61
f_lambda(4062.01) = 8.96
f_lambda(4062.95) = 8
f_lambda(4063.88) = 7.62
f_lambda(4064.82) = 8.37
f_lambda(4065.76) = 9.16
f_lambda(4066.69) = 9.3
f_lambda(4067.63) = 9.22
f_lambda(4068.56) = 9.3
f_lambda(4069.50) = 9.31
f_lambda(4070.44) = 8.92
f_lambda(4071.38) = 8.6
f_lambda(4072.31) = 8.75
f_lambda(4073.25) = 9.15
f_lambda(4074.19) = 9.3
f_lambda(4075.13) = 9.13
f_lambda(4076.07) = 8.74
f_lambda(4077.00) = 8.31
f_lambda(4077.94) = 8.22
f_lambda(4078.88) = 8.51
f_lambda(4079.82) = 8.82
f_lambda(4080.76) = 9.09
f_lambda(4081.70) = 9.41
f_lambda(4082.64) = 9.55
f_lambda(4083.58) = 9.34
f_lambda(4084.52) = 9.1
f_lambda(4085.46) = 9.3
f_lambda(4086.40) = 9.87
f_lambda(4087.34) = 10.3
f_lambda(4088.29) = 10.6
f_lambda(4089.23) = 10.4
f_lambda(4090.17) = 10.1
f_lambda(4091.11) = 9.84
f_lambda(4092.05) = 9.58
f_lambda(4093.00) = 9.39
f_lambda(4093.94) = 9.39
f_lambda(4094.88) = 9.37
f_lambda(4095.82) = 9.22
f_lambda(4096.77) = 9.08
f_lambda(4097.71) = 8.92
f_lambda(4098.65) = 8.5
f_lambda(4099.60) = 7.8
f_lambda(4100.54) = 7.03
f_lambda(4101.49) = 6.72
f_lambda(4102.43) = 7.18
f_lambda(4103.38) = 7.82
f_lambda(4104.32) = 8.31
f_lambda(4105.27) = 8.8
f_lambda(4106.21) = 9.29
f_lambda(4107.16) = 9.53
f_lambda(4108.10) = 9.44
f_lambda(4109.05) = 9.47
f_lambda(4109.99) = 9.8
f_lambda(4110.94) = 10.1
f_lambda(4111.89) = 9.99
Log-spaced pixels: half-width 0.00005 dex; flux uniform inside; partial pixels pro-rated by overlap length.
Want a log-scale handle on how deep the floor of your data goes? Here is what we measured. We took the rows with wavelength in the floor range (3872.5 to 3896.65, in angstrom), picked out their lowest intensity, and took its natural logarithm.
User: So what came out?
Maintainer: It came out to 1.66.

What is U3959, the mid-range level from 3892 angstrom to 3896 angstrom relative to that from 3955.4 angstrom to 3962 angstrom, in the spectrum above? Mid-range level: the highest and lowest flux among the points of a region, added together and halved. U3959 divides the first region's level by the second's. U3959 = 1.02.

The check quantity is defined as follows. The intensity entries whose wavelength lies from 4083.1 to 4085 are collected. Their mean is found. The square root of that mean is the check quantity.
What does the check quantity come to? 3.04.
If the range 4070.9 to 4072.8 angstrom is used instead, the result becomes 2.95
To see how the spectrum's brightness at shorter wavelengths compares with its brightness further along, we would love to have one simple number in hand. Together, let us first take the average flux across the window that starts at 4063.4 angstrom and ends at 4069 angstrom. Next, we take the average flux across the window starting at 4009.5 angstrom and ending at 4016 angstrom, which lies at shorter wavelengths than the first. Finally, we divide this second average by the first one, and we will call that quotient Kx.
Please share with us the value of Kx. 1.1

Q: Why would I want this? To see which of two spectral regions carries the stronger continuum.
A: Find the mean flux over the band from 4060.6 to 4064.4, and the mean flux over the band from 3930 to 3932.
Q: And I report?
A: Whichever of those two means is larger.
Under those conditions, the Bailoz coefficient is 8.5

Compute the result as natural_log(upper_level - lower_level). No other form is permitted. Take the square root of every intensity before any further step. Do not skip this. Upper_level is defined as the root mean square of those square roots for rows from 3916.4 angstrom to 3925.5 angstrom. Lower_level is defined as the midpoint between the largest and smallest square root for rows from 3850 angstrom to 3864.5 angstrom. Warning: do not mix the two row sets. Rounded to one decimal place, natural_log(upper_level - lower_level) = -3.5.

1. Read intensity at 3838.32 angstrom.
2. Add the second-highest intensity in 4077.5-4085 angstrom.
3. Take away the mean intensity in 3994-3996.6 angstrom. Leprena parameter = 4.9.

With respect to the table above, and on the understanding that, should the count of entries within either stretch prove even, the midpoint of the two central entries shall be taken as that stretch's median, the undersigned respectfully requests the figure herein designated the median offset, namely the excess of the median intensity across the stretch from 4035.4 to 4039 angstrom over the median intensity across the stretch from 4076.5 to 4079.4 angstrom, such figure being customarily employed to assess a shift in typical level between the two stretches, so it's 1.84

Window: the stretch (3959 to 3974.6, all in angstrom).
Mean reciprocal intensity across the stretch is 0.28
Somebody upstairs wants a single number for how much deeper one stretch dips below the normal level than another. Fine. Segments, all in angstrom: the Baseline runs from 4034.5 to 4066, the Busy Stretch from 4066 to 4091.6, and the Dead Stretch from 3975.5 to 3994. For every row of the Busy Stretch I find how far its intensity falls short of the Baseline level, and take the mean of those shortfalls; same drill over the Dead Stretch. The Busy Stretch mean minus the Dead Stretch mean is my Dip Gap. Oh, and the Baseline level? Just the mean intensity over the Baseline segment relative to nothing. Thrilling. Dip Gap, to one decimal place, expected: -0.2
